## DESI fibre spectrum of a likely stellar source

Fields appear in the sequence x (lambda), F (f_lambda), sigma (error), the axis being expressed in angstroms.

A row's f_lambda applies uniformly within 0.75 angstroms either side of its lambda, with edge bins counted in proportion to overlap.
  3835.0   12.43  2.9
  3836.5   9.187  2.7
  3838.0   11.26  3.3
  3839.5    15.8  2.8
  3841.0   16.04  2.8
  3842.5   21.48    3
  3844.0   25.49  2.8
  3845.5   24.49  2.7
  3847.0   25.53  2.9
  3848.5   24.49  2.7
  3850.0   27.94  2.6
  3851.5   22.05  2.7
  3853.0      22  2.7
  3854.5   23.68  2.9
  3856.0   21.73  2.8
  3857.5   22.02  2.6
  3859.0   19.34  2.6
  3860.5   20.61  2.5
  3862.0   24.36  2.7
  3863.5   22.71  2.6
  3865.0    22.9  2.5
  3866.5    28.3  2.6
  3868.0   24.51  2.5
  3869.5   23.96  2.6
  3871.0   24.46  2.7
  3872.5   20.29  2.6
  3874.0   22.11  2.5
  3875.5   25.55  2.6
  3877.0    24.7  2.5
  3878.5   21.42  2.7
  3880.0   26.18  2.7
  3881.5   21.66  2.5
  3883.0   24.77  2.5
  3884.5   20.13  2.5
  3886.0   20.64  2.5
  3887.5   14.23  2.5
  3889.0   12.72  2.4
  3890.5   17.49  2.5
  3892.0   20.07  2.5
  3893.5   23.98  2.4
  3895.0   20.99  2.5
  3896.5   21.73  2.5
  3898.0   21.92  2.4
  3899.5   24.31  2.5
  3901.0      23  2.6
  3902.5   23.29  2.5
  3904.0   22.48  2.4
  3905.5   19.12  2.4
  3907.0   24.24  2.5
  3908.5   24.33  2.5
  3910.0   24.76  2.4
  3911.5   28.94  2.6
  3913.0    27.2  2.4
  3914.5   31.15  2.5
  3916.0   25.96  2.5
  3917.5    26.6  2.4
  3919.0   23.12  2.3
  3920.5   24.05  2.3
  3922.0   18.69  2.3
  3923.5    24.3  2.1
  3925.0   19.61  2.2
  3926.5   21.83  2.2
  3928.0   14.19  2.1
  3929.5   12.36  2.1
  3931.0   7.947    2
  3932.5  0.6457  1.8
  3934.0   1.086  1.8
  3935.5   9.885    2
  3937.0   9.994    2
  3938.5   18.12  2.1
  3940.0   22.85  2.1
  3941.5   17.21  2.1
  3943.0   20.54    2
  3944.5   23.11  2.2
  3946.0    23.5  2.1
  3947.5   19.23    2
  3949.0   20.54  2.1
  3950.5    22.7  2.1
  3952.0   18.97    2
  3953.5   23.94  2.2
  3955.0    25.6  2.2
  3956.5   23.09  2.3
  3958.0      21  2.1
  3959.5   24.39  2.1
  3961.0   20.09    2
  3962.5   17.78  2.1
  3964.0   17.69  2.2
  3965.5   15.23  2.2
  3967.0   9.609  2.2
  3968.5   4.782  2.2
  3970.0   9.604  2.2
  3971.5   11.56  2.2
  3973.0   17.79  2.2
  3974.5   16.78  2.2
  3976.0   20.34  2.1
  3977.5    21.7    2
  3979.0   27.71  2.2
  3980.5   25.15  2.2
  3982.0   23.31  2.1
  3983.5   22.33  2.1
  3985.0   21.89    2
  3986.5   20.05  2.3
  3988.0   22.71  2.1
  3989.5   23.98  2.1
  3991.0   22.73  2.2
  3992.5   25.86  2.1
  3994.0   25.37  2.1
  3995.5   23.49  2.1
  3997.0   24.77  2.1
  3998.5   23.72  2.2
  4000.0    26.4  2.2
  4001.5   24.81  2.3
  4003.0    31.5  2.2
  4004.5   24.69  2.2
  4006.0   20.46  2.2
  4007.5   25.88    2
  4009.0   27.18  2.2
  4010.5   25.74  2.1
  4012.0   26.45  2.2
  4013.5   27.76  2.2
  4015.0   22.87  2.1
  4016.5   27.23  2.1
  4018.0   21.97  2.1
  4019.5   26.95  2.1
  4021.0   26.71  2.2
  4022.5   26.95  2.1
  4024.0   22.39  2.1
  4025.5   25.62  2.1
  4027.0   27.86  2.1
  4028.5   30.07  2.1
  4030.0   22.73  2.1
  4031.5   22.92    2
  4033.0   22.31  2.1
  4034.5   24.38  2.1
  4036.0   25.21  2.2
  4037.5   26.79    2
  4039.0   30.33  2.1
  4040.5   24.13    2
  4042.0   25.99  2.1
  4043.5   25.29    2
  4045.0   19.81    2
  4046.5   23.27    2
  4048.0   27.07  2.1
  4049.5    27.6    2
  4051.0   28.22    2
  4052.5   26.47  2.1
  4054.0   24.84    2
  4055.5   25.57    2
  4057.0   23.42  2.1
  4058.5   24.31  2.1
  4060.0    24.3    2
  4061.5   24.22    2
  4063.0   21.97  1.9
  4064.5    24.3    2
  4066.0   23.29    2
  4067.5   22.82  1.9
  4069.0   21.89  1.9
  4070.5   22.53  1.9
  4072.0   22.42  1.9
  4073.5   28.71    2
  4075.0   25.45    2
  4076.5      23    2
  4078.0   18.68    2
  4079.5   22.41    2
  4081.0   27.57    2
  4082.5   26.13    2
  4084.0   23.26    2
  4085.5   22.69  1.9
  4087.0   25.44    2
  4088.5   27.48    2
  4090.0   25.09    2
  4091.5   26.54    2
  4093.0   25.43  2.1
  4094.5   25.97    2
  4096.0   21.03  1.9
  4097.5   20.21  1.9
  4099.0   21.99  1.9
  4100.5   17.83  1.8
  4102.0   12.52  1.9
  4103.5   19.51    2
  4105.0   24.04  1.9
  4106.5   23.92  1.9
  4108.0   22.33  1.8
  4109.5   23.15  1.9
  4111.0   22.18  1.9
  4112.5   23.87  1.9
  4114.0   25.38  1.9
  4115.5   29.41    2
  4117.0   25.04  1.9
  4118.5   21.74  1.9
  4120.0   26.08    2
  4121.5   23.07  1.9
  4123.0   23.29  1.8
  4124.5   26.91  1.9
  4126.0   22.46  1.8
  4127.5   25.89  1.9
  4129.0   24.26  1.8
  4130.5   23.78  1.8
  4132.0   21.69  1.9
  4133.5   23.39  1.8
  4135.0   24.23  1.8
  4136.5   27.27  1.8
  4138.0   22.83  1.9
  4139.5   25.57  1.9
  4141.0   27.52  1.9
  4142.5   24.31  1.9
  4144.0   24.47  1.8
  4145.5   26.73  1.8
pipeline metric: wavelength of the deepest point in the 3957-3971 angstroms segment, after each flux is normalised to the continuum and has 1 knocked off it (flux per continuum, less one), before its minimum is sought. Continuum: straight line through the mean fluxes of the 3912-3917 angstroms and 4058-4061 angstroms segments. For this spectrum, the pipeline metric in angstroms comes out 3968.5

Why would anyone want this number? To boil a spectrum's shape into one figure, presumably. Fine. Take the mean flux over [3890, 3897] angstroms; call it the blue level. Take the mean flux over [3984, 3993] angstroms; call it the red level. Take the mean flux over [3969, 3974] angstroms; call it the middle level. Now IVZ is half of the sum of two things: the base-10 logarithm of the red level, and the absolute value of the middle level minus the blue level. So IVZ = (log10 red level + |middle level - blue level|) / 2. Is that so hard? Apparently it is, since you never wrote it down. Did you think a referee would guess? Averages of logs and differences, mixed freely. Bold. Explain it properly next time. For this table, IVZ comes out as 5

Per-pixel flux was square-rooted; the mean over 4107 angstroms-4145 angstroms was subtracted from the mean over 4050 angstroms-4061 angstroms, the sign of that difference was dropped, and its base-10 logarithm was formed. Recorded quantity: -1.0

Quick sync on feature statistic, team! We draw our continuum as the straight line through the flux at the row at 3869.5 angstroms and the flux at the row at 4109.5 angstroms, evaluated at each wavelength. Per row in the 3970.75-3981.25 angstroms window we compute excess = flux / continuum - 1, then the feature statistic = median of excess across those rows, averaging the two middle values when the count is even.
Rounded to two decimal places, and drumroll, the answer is -0.14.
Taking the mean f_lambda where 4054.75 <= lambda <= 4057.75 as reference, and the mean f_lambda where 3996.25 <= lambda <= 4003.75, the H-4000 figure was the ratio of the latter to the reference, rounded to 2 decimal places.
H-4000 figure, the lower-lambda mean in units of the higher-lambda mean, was 1.07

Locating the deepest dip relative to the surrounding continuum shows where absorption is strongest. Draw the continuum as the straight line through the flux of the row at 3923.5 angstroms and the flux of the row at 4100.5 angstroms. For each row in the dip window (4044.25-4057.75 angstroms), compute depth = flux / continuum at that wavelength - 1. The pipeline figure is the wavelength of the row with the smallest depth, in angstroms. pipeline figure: 4045.0 angstroms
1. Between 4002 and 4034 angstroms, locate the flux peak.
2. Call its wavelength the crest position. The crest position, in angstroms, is 4003.0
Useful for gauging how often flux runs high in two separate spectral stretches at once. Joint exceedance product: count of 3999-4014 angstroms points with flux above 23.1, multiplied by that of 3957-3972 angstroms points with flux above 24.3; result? 9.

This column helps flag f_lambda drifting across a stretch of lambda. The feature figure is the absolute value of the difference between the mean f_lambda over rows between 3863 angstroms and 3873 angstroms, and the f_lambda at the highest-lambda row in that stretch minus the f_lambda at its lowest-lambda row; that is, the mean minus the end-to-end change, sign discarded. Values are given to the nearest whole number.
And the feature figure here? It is 26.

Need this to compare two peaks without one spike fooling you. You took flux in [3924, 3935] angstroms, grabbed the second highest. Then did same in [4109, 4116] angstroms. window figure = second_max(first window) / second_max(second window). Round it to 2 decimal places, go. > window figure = 0.77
